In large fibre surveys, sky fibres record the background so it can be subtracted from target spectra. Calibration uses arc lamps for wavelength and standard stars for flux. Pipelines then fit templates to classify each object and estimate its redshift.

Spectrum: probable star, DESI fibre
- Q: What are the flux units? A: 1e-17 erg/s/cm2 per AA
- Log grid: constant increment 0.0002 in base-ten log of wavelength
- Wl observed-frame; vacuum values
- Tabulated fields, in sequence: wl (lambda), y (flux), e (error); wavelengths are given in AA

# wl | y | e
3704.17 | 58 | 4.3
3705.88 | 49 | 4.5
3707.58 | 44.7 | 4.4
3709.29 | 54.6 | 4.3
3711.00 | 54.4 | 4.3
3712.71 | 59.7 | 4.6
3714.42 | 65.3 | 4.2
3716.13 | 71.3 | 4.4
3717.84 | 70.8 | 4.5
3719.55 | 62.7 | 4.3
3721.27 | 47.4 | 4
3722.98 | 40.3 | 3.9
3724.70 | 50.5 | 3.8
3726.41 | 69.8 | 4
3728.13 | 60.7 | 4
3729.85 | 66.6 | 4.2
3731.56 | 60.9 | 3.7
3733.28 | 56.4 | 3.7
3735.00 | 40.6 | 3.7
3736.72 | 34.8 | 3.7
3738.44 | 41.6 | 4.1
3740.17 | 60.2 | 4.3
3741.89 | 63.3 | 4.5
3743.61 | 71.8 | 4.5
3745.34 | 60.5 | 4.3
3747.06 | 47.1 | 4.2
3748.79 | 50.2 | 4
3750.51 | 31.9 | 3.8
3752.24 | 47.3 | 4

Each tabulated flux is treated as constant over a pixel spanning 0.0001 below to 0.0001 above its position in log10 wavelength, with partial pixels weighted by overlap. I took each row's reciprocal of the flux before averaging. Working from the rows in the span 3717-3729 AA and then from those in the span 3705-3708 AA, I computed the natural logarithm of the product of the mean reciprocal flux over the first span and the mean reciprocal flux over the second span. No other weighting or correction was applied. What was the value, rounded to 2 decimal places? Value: -7.86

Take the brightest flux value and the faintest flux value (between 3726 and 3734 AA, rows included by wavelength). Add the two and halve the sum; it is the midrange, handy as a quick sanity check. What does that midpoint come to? 63.1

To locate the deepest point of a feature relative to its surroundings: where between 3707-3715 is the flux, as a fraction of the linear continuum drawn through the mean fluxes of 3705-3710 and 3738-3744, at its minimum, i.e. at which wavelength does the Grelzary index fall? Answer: 3707.58 AA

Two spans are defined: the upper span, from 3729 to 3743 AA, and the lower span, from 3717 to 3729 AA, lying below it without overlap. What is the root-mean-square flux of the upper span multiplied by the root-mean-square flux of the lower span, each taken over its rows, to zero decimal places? 3171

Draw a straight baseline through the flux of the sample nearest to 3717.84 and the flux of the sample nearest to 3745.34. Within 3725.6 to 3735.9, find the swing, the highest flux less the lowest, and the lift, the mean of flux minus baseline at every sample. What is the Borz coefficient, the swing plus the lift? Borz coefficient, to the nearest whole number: 22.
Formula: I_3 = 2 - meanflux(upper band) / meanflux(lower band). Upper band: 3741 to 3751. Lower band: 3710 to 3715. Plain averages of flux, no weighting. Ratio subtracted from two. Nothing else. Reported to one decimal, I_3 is 1.1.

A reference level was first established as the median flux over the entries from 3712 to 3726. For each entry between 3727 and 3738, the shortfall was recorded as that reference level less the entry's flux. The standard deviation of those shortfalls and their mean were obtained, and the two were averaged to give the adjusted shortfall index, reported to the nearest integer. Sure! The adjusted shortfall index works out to 10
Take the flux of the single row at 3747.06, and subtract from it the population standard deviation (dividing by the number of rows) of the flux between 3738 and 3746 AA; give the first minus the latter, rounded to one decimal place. 37.2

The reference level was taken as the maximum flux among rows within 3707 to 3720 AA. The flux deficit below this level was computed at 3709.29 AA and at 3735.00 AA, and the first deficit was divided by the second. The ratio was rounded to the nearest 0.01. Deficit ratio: 0.54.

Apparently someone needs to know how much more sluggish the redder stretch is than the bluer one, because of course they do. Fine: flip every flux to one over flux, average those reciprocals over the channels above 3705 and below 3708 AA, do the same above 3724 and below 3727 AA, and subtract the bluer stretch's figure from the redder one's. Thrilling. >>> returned -0.004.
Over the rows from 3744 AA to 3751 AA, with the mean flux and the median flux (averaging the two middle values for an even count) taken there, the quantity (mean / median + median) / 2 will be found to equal 25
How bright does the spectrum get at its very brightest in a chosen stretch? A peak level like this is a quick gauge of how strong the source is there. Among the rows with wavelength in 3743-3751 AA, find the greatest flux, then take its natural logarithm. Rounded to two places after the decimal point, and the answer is 4.27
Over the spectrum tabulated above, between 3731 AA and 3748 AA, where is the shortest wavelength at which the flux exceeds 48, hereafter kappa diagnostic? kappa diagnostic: 3731.56 AA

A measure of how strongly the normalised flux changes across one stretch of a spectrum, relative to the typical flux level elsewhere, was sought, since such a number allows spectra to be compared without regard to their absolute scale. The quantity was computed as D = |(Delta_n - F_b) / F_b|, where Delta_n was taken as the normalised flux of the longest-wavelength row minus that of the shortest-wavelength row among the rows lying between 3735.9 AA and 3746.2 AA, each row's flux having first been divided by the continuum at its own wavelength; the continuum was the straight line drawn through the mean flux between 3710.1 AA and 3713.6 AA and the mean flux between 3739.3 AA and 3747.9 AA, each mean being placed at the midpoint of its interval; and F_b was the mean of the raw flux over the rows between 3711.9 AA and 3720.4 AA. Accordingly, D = 0.99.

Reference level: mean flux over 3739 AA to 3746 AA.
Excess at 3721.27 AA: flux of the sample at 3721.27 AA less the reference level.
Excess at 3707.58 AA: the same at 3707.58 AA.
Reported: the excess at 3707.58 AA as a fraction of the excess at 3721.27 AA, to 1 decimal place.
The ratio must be 1.2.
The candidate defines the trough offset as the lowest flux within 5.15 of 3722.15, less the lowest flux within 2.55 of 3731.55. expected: -16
